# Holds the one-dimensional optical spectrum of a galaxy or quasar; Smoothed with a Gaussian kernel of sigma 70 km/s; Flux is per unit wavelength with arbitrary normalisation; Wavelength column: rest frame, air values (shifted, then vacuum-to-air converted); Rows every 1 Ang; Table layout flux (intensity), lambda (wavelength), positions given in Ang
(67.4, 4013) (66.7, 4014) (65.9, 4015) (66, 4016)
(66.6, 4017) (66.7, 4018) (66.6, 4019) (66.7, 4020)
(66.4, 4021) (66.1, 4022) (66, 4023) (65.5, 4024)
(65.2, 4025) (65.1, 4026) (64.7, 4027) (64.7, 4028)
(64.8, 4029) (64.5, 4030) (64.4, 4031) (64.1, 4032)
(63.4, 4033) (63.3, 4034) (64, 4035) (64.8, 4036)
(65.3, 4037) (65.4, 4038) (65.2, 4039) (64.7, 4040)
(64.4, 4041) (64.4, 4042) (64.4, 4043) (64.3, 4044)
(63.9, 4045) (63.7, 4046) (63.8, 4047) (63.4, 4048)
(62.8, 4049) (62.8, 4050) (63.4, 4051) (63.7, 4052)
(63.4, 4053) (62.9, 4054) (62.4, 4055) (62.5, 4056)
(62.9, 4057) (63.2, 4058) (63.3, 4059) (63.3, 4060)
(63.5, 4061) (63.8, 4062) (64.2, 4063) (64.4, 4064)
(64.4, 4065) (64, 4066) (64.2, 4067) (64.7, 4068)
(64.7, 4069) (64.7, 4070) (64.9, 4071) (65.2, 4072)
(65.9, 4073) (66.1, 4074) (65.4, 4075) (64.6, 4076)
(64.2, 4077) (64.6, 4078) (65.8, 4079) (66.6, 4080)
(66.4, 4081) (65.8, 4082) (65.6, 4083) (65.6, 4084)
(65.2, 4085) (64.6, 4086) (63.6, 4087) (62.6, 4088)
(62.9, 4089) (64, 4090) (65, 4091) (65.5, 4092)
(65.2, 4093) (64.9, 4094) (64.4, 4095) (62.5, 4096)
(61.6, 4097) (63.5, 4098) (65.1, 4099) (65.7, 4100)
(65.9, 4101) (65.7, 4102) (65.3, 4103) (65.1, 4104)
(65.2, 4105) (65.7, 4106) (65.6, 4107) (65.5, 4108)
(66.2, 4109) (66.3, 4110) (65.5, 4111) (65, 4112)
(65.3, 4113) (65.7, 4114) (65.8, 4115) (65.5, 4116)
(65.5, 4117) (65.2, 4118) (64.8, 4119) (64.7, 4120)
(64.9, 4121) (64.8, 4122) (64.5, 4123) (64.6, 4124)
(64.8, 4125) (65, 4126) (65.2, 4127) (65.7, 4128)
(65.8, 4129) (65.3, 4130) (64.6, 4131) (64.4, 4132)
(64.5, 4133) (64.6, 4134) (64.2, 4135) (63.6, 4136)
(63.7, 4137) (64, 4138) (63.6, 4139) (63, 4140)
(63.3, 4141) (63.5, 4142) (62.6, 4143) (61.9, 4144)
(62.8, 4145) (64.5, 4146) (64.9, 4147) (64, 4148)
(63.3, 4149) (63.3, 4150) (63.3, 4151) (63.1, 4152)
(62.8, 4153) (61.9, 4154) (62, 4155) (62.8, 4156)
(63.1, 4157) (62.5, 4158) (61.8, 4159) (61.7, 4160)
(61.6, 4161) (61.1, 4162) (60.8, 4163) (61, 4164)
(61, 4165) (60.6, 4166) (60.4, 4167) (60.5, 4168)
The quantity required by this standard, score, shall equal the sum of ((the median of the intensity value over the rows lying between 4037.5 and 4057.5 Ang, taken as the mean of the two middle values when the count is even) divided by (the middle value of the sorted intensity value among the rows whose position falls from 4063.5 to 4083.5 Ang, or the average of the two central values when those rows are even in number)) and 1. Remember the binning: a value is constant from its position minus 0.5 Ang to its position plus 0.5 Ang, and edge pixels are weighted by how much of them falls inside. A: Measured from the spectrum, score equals 1.98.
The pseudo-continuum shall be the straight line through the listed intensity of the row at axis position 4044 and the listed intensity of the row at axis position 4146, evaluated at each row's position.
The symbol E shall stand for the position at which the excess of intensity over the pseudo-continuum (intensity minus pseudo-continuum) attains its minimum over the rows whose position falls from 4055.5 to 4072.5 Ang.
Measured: 4056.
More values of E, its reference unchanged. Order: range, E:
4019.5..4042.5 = 4034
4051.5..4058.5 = 4055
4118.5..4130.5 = 4123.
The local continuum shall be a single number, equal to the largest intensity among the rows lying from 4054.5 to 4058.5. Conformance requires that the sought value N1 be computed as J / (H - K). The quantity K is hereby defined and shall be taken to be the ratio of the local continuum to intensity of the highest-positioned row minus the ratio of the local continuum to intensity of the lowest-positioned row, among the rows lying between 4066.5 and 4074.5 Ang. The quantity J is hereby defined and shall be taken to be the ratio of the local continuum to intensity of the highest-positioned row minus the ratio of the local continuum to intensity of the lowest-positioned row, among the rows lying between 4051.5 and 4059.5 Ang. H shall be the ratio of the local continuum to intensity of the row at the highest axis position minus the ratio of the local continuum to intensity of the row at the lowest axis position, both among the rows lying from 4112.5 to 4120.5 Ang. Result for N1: 0.2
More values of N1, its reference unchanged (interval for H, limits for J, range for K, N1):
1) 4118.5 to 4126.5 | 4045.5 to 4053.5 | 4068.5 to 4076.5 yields -1.0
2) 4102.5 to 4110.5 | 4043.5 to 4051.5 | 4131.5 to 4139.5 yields -0.5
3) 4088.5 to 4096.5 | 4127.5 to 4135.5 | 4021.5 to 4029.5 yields -1.8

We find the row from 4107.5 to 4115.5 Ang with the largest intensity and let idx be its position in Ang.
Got 4110 Ang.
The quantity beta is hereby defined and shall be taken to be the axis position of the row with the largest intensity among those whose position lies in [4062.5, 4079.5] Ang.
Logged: 4074 Ang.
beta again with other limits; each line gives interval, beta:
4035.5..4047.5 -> 4038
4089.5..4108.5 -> 4101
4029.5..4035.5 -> 4030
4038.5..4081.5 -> 4080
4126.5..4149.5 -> 4129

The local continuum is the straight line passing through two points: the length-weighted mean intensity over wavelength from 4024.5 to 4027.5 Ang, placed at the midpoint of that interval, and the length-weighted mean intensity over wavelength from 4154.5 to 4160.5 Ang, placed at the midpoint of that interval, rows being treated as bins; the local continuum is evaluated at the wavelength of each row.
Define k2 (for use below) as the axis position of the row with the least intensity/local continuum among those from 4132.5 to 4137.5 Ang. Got 4136 Ang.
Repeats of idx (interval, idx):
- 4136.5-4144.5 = 4138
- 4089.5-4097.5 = 4092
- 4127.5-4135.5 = 4129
